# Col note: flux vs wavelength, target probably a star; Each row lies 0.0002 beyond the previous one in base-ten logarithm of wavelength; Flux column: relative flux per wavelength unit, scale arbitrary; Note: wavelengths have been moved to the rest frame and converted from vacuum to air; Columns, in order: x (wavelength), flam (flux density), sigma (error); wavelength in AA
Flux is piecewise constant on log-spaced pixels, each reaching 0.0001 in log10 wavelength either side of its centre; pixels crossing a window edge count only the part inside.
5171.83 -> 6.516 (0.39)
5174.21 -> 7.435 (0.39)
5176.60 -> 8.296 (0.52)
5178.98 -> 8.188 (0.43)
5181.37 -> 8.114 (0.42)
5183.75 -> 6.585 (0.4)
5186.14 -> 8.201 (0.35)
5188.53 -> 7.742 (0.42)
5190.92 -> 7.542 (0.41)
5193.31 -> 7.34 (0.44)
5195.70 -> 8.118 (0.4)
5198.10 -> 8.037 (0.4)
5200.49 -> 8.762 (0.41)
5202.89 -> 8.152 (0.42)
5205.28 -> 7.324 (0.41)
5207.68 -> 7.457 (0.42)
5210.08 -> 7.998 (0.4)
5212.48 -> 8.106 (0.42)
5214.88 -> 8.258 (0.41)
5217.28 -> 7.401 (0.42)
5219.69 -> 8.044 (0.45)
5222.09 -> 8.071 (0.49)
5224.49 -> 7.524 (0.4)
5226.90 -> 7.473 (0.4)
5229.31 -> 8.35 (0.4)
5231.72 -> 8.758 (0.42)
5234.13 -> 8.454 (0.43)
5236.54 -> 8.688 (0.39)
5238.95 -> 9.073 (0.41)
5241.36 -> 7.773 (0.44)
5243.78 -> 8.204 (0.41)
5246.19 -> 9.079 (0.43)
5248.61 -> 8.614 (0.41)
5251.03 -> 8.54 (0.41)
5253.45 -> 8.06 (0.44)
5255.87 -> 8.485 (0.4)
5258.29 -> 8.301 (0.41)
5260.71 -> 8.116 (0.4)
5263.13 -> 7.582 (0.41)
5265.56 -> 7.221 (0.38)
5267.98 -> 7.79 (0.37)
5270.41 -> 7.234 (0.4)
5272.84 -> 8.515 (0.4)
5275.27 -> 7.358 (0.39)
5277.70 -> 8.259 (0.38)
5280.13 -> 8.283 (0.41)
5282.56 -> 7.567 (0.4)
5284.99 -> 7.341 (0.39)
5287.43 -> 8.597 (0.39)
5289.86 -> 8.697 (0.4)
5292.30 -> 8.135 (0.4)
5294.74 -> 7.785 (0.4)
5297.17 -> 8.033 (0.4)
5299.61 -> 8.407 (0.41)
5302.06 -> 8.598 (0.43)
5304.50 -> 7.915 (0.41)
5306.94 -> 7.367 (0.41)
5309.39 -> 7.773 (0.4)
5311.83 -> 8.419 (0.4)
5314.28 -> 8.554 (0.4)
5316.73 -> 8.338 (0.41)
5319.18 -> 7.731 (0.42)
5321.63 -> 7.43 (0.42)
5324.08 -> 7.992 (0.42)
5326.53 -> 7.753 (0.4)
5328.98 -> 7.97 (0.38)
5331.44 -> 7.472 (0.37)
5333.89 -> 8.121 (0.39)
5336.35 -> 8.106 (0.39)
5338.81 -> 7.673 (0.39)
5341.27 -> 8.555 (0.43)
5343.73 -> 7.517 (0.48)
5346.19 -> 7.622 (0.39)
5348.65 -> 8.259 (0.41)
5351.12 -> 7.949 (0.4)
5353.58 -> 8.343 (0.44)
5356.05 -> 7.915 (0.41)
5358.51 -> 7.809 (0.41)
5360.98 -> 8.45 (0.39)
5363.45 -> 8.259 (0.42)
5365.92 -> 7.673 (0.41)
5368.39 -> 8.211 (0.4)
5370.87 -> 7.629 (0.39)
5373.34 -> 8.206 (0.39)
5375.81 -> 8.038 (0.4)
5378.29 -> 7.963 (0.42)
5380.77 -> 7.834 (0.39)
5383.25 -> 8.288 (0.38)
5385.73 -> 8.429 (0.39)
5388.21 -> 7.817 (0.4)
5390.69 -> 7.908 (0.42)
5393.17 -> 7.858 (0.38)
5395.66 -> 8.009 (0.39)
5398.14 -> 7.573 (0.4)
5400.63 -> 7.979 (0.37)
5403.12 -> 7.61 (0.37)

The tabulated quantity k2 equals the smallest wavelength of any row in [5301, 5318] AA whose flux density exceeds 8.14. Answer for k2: 5302.06 AA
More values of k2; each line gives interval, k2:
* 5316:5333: 5316.73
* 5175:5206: 5176.60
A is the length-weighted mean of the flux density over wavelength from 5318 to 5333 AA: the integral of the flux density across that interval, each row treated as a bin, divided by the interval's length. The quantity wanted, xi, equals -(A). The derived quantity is -7.7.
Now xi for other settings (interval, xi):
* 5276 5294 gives -8.1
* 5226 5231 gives -8.0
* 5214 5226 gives -7.8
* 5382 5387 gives -8.4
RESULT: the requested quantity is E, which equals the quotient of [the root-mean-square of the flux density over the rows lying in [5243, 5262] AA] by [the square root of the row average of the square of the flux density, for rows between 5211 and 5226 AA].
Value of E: 1.07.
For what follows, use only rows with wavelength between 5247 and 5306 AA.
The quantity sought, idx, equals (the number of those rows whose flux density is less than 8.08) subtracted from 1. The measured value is -10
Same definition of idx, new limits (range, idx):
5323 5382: -14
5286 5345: -12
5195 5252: -9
